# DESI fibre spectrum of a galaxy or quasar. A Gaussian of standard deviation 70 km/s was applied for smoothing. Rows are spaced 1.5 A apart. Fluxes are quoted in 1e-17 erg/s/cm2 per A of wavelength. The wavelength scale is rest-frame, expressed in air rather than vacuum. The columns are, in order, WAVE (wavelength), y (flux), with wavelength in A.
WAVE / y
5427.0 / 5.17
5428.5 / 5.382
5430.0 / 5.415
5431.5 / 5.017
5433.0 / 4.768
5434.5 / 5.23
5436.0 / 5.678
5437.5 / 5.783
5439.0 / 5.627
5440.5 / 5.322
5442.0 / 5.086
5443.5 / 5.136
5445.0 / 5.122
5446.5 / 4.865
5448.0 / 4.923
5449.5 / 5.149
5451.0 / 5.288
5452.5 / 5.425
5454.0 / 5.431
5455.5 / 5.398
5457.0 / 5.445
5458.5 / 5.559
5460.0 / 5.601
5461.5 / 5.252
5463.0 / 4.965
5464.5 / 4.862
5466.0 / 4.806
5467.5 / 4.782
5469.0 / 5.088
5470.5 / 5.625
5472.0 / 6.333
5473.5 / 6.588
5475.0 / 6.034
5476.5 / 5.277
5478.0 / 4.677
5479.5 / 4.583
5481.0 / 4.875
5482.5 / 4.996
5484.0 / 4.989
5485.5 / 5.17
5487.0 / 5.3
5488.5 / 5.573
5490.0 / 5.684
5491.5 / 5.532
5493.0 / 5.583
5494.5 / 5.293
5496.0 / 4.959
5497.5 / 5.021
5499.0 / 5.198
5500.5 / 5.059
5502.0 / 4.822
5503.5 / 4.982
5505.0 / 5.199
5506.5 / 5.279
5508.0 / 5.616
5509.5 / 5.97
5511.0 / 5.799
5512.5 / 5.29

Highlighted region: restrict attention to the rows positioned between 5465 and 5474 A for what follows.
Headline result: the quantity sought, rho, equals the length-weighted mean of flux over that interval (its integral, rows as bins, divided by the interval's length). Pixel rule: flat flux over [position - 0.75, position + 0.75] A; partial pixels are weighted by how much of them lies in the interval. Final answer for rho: 5.49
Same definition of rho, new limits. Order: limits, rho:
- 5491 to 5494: 5.54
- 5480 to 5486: 4.98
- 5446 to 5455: 5.19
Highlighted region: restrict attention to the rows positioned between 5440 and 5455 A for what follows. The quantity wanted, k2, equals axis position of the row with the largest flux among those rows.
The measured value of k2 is 5454.0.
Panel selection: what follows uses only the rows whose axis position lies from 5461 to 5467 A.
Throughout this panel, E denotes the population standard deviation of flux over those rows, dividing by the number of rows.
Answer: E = 0.17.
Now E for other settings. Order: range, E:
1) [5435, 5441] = 0.17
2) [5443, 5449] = 0.12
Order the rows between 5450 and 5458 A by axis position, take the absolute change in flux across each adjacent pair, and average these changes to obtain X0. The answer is 0.06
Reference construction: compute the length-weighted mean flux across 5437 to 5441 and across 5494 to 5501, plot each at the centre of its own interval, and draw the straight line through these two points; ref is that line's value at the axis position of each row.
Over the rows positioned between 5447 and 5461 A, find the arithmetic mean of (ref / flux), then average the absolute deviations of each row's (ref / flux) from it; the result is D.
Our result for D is 0.036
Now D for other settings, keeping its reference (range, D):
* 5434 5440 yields 0.035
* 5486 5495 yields 0.023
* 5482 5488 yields 0.026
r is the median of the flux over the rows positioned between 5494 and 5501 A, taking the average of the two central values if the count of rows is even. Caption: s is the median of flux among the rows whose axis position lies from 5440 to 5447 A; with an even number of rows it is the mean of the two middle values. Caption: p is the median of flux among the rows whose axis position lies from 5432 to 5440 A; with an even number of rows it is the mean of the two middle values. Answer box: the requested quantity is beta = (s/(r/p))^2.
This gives 32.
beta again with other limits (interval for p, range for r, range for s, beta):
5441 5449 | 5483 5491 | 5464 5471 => 22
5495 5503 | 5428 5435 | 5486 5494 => 29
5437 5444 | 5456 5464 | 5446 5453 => 25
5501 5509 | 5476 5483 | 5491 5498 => 32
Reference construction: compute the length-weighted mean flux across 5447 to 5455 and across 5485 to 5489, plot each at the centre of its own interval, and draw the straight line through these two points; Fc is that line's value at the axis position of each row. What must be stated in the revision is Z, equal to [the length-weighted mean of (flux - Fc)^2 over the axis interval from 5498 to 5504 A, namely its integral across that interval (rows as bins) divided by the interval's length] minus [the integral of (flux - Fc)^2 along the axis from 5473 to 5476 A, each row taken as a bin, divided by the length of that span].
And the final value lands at -0.79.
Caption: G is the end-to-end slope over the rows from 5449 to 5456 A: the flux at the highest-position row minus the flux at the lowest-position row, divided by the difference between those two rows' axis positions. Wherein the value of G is 0.04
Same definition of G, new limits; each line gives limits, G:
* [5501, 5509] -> 0.13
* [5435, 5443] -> -0.10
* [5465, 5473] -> 0.25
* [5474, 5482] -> -0.19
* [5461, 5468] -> -0.08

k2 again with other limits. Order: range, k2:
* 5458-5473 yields 5472.0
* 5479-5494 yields 5490.0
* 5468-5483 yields 5473.5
